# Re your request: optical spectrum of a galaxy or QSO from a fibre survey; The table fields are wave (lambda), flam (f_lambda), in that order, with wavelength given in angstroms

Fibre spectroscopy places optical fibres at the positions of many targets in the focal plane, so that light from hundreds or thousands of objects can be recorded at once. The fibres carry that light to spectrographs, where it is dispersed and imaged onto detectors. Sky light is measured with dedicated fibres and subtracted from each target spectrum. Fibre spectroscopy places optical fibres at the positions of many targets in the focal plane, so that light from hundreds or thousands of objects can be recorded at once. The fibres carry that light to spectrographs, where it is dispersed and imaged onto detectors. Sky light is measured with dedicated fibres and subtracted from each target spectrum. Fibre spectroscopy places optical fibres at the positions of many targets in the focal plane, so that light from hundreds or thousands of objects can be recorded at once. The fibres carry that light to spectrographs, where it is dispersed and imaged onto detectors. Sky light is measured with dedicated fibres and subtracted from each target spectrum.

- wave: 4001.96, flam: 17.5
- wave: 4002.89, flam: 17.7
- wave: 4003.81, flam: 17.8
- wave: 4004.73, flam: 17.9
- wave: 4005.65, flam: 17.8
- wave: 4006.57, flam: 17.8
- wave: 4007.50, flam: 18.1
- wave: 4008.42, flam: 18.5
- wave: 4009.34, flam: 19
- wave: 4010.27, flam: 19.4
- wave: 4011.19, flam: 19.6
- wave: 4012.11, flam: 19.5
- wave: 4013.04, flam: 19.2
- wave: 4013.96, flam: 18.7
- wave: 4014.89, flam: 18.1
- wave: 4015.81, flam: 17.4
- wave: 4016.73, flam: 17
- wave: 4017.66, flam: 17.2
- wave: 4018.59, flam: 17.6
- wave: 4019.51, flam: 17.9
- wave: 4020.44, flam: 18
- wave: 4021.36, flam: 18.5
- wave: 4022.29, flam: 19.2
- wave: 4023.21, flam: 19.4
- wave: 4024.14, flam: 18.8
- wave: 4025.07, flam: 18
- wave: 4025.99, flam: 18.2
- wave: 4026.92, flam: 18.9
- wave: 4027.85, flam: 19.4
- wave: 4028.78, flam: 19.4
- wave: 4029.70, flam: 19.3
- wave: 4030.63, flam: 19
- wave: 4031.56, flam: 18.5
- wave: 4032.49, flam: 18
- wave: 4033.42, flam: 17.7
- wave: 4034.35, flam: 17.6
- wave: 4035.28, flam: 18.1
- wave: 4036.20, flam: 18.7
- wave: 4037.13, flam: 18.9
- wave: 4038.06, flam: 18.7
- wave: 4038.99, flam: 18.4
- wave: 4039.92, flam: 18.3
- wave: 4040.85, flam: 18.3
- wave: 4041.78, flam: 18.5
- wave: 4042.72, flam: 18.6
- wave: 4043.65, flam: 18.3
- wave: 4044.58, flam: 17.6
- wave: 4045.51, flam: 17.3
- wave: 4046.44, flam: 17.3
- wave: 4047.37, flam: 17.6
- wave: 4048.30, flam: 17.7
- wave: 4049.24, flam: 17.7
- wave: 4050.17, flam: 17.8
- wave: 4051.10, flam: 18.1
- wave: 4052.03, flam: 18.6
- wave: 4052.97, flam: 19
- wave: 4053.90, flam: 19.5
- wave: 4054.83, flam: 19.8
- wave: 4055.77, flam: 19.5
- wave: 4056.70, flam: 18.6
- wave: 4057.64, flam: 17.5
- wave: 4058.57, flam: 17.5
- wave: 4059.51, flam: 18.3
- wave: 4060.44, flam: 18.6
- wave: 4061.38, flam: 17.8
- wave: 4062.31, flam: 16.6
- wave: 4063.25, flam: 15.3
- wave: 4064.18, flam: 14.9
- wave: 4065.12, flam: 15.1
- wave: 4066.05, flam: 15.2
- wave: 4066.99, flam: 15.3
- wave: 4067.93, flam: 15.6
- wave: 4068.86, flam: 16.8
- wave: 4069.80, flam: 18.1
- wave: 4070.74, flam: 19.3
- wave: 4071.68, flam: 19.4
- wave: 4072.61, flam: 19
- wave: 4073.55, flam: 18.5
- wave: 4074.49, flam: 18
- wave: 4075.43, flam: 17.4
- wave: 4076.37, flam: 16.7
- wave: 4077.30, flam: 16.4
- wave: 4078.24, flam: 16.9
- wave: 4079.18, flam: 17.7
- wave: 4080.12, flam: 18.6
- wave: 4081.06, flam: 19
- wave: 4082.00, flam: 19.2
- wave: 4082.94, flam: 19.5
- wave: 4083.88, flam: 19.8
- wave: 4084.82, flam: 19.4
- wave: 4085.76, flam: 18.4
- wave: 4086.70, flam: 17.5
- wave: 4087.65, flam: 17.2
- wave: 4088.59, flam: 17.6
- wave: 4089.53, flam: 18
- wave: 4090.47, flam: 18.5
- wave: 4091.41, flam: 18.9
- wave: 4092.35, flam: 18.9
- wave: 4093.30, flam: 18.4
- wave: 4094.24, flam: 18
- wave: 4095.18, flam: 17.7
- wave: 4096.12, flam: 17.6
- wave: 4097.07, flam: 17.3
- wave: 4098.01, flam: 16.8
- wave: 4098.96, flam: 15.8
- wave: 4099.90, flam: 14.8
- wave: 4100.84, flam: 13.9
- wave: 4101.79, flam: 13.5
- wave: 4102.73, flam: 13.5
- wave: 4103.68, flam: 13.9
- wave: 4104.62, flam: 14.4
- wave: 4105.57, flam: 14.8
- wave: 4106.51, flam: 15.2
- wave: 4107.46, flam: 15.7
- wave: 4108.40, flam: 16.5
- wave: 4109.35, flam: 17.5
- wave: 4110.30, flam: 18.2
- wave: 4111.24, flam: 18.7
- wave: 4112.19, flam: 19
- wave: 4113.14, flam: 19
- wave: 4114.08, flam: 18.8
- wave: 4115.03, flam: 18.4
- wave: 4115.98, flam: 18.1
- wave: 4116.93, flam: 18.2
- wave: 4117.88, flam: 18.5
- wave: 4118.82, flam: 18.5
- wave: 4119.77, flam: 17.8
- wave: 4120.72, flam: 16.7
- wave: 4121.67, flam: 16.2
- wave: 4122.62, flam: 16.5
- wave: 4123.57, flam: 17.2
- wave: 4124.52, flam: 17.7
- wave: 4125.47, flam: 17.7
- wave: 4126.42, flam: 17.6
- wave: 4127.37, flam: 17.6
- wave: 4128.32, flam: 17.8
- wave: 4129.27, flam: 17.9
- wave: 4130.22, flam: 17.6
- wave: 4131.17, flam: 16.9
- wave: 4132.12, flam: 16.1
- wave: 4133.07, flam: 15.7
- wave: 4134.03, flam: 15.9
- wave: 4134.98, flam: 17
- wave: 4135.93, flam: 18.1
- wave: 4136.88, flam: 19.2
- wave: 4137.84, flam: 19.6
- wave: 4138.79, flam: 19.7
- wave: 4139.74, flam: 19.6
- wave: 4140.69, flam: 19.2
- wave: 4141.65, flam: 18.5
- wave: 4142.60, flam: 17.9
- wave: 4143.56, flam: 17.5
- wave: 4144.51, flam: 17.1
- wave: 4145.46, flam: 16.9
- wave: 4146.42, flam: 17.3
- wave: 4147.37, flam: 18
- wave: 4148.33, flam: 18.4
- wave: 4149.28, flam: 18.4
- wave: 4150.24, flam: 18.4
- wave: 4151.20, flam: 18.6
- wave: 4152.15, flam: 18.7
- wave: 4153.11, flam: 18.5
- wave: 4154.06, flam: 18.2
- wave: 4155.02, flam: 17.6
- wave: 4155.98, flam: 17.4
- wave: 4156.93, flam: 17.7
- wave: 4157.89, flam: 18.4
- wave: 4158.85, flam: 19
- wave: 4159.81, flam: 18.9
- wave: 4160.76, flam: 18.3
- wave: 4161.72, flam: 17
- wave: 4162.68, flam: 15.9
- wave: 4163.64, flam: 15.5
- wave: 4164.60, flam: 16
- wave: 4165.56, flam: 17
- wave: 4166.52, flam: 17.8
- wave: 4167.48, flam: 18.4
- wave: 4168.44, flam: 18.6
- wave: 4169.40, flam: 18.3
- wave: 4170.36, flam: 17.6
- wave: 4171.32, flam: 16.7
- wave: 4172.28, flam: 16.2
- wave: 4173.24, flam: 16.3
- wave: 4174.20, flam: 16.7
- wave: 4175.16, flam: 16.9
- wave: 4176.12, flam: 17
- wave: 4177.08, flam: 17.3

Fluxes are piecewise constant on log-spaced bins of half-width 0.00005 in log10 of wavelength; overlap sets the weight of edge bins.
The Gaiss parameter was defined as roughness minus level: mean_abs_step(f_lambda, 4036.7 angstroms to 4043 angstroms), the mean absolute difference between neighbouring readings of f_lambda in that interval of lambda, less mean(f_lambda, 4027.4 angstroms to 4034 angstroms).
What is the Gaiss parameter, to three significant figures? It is -18.6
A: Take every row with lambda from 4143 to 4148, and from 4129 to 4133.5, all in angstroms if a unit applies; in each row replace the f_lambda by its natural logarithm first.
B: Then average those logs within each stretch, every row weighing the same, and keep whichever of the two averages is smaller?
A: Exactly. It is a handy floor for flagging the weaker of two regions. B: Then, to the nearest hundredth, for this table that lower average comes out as 2.82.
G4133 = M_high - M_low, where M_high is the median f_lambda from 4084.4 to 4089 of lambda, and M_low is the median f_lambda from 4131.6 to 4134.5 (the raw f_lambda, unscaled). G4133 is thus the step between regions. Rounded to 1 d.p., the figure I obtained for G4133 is 1.7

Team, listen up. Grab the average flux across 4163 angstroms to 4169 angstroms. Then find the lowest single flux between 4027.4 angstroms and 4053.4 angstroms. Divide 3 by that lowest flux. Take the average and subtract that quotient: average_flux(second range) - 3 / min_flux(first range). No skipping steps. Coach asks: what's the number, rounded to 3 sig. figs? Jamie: 17.0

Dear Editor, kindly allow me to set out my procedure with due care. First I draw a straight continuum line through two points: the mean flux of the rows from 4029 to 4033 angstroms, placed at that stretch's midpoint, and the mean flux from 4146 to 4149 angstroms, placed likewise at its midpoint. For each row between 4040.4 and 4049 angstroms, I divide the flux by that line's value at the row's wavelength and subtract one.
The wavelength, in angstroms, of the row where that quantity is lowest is 4045.51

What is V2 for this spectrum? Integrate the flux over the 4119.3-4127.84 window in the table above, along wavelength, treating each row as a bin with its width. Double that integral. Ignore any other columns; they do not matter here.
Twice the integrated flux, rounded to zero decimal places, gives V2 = 294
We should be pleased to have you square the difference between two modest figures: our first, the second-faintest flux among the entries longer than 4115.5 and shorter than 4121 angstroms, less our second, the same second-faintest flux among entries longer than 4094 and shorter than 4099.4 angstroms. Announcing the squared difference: 1.00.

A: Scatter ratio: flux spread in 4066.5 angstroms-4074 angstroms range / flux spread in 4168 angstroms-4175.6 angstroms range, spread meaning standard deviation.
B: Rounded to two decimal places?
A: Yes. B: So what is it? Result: 1.82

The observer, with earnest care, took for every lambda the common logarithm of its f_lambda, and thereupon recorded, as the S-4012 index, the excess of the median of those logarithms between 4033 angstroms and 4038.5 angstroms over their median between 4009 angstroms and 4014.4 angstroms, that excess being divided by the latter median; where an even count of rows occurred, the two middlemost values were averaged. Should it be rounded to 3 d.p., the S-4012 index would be -0.016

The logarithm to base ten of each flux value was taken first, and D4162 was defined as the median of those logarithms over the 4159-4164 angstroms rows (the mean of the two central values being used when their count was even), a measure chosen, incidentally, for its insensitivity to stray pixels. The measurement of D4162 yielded 1.23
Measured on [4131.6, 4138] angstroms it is 1.23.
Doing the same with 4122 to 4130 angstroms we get 1.25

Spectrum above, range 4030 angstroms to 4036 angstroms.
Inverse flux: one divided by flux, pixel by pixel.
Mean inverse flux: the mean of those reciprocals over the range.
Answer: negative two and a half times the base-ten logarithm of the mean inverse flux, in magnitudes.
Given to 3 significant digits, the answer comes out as 3.15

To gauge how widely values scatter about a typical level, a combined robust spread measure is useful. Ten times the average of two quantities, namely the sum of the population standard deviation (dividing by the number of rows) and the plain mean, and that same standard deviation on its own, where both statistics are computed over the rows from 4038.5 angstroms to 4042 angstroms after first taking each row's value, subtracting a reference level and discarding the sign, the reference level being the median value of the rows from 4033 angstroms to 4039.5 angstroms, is 1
